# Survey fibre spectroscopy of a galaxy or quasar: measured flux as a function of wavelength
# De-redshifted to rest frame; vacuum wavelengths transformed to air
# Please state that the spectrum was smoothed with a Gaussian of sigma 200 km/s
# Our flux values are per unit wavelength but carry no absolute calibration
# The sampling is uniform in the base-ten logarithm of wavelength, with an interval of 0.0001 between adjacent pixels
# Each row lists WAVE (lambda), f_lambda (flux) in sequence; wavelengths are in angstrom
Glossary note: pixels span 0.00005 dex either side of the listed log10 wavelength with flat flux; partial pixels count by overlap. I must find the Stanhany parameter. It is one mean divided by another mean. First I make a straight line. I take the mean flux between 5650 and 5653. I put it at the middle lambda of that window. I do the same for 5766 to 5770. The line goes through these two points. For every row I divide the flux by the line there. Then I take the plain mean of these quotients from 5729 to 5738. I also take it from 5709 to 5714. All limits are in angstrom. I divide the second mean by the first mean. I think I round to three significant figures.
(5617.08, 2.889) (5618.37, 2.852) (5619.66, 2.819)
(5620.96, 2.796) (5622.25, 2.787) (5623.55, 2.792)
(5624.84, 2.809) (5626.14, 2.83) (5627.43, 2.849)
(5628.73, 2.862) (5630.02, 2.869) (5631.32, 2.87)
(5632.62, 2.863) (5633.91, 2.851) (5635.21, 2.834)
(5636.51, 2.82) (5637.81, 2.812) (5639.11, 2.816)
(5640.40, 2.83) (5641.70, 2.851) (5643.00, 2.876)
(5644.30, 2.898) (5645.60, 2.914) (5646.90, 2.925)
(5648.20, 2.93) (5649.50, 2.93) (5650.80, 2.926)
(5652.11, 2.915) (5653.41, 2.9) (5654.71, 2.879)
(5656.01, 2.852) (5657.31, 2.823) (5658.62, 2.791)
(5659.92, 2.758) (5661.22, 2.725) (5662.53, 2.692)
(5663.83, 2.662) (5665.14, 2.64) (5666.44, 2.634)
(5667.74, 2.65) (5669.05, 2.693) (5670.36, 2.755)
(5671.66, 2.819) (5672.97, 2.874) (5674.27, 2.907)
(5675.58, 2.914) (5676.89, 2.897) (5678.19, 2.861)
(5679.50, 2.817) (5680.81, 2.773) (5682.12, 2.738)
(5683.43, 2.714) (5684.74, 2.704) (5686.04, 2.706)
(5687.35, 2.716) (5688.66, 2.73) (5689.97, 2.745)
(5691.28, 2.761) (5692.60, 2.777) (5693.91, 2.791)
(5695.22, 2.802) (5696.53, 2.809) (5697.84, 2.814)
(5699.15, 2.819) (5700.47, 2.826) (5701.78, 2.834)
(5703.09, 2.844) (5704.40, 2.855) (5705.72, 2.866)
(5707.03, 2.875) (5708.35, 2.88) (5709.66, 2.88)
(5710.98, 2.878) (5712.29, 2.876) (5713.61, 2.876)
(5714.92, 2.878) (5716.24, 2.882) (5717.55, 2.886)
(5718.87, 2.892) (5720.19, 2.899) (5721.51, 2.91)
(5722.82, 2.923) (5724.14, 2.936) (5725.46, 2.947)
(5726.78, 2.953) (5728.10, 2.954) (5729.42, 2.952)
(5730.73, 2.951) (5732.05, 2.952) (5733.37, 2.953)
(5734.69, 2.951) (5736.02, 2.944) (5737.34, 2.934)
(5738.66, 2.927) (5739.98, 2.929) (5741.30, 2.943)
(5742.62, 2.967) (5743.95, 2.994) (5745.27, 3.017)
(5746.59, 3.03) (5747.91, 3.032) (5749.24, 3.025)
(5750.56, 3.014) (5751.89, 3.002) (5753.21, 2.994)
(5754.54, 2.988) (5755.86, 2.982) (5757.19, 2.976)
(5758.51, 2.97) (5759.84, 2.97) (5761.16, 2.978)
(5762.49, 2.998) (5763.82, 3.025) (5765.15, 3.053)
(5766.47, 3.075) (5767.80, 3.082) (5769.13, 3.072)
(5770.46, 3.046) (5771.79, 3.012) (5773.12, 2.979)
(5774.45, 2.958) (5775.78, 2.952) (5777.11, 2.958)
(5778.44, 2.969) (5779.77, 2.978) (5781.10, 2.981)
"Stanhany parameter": 0.986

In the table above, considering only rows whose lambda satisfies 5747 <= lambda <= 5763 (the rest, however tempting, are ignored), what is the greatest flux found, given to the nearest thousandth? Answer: 3.032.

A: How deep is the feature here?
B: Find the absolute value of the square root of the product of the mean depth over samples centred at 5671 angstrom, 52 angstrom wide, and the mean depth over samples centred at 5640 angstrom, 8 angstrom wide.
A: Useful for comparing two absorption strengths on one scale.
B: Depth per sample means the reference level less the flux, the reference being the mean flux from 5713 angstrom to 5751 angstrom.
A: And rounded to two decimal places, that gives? 0.13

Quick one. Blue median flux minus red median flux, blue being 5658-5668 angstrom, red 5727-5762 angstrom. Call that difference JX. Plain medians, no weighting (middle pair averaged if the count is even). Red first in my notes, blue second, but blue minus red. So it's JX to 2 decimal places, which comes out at -0.29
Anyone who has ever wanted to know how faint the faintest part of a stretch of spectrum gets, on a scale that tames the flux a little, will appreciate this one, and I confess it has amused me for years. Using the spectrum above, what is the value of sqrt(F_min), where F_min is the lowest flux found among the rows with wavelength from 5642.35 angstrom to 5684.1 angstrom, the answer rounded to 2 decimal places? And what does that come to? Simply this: 1.62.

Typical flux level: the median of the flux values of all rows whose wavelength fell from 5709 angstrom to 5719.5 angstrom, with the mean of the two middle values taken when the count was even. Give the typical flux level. 2.88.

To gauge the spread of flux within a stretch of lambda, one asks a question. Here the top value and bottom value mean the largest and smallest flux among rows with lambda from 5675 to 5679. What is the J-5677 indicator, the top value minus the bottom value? 0.053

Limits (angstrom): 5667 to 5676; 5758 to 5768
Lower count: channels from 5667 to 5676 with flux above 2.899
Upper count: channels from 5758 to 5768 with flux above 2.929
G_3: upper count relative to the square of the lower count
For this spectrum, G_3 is 2.0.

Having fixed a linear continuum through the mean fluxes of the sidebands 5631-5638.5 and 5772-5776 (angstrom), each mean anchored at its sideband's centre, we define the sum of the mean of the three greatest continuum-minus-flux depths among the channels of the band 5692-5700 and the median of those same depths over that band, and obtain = 0.19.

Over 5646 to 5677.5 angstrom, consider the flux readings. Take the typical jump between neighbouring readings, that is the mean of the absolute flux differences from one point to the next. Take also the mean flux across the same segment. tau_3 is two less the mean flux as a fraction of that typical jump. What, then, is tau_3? -106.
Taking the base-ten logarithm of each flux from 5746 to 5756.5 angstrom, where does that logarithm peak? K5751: 5747.91 angstrom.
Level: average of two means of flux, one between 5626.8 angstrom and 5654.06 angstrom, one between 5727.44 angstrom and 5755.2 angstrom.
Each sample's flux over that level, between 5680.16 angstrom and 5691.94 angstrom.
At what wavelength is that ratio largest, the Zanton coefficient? 5680.81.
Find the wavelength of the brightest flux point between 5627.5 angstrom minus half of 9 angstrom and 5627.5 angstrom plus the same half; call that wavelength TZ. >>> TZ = 5631.32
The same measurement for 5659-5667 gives 5659.92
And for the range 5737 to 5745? 5743.95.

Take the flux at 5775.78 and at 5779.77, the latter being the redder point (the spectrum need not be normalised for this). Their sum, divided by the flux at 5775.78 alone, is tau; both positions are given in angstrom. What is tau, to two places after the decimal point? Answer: 2.01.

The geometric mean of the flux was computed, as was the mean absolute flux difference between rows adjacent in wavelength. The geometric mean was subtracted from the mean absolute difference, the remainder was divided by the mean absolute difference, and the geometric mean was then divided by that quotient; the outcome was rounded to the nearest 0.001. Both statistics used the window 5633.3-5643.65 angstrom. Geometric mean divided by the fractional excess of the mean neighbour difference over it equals -0.015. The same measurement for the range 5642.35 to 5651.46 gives -0.010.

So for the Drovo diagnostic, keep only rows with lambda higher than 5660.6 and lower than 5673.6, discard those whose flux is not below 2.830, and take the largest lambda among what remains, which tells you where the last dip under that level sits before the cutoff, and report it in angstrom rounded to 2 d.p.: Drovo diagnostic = 5671.66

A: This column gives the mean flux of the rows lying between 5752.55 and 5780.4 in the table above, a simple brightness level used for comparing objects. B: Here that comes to 3.00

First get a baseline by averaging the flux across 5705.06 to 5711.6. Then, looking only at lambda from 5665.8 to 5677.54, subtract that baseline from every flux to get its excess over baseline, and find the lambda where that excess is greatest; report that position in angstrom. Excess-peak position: 5675.58 angstrom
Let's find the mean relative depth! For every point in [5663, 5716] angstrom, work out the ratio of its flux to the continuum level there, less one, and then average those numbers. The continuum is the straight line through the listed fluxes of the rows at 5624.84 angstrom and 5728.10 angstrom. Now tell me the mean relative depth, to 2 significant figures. -0.035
